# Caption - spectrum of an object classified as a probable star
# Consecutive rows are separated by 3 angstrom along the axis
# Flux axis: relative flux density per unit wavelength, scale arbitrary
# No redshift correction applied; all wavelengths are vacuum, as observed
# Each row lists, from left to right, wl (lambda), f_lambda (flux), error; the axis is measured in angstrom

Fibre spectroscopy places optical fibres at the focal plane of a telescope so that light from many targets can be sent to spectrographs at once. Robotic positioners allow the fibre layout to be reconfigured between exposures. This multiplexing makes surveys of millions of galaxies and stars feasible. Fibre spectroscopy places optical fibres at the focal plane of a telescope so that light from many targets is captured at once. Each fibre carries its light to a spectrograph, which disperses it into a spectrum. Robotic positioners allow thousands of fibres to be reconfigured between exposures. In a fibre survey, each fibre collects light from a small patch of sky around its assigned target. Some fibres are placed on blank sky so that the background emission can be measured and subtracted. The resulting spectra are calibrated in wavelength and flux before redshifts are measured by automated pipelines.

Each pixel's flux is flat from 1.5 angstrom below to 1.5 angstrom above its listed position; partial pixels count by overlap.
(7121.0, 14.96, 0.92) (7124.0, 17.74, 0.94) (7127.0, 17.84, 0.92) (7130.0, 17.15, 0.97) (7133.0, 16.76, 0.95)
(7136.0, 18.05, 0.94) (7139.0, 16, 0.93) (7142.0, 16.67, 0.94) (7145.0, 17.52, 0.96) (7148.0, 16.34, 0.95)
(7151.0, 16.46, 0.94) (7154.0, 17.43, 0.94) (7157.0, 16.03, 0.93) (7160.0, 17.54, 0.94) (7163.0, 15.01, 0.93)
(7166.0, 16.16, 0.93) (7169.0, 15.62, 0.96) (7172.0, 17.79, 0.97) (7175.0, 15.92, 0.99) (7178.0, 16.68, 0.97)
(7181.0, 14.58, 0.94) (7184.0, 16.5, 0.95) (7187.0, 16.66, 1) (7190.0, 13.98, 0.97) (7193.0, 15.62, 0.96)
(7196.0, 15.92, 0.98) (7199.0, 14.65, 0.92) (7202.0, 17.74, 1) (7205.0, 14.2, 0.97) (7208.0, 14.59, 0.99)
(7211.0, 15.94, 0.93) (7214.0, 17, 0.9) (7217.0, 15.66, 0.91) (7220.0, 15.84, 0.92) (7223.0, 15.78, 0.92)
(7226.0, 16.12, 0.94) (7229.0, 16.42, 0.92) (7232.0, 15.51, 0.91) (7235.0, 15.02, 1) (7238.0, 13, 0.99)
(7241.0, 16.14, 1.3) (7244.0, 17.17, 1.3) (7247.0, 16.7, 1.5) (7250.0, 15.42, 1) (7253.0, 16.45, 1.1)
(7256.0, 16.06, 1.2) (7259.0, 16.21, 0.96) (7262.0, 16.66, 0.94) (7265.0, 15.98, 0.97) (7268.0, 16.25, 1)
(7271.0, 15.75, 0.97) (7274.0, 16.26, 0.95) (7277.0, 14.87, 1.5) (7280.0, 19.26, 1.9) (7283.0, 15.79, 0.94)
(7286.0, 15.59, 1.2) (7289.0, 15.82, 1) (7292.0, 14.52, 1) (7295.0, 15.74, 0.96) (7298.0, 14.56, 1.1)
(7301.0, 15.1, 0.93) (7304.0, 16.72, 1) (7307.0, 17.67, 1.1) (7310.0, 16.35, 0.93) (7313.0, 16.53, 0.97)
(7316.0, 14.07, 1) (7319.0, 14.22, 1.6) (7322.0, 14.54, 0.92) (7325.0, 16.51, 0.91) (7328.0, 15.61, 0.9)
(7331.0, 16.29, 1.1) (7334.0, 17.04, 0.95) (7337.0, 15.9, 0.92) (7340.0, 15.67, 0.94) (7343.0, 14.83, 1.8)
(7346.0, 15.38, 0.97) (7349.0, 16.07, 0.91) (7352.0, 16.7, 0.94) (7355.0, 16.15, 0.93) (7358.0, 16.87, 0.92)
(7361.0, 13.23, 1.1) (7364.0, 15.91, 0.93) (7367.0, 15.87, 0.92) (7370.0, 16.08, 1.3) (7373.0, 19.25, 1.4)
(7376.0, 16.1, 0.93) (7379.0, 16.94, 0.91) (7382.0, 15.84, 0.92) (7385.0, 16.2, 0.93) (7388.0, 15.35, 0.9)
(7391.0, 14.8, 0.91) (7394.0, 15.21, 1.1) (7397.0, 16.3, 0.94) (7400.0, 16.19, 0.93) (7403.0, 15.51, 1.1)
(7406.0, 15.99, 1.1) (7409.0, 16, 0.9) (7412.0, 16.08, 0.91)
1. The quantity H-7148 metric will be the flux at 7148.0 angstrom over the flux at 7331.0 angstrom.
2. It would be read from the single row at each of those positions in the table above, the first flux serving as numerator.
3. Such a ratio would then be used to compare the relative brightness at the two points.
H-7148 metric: 1.00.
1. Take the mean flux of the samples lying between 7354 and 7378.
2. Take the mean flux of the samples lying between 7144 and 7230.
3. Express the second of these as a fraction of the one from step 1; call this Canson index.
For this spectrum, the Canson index 0.99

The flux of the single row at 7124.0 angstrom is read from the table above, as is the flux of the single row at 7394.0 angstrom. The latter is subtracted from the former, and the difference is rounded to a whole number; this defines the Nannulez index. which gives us 3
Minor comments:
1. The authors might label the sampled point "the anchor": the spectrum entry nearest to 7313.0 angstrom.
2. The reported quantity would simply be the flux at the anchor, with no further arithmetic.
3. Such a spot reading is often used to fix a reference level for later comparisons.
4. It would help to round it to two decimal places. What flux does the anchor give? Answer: 16.53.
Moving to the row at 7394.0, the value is 15.21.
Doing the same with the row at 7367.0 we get 15.87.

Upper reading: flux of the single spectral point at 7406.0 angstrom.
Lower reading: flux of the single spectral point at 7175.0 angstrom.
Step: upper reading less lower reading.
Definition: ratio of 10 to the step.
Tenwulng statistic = 143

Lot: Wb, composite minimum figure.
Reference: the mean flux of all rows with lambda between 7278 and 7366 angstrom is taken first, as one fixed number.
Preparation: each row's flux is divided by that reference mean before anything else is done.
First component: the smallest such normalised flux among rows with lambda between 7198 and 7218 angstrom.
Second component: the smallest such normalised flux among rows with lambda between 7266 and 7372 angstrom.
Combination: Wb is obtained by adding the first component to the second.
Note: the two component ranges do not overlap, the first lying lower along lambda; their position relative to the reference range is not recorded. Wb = 1.73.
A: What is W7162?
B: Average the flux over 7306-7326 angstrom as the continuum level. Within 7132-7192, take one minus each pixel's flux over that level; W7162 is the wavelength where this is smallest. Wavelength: 7136.0 angstrom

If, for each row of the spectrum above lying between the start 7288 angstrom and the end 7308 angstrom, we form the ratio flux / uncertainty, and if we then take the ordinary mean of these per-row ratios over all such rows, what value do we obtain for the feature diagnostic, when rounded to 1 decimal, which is 15.6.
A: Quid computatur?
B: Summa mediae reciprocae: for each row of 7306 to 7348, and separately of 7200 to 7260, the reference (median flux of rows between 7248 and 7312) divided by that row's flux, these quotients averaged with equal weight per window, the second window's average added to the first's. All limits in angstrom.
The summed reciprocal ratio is 2.03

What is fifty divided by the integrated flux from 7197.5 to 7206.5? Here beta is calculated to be 0.358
